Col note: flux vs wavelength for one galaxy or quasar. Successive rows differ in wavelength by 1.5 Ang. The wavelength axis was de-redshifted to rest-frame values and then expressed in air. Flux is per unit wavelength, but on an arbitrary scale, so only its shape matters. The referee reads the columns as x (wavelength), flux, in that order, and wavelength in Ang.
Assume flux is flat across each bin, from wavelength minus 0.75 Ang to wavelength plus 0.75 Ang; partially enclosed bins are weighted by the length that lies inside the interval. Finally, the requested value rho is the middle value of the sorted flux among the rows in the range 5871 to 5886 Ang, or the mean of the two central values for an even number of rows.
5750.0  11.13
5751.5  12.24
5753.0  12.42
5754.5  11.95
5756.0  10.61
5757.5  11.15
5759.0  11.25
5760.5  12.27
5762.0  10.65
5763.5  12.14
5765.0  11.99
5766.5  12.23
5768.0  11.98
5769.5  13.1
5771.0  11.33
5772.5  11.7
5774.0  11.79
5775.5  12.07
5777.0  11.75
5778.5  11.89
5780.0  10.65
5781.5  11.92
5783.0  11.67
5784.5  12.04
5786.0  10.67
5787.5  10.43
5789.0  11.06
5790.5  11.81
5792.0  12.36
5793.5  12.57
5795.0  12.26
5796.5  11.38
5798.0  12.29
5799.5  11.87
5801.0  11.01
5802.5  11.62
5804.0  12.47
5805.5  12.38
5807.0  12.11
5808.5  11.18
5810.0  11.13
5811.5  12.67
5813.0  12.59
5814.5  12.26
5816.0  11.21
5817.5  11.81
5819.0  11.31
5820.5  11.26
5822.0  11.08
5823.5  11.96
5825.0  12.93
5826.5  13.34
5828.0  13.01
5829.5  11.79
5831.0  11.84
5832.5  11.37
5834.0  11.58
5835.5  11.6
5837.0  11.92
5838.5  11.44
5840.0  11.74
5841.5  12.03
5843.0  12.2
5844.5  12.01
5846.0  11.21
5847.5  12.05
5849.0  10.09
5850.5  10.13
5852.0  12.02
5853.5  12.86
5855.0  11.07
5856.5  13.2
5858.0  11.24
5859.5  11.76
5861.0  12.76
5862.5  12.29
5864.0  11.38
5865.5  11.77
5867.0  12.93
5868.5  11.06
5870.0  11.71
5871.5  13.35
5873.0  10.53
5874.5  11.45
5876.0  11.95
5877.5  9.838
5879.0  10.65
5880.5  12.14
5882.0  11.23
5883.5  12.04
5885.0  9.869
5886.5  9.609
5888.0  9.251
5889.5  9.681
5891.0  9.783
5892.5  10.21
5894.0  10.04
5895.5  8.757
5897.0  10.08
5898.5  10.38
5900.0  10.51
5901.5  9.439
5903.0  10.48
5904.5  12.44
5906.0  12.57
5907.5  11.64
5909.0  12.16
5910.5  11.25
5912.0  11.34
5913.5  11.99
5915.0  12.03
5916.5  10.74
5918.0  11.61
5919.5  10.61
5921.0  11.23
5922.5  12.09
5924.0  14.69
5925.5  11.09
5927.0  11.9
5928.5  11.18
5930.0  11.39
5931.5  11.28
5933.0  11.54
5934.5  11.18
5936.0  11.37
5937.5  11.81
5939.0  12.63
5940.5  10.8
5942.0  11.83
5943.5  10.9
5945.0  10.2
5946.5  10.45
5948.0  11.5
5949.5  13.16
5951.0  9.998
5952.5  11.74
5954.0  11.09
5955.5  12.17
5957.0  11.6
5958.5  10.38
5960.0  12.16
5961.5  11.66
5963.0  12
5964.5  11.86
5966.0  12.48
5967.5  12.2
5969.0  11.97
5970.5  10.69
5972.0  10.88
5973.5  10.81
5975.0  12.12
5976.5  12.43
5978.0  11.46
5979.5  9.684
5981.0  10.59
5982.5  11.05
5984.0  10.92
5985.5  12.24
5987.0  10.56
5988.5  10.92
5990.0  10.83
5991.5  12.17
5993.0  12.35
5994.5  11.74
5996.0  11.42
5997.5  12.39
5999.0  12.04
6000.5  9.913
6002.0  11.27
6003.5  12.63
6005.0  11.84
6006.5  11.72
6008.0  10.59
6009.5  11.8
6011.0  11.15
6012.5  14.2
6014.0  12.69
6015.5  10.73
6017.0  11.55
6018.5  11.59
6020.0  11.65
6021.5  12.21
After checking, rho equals 11.3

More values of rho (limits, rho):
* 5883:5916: 10.4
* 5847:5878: 11.8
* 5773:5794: 11.8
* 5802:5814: 12.2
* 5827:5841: 11.7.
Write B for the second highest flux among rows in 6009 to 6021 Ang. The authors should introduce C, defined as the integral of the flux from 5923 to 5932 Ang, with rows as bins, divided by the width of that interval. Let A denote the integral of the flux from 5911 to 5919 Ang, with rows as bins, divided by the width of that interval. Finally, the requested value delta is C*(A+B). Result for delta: 289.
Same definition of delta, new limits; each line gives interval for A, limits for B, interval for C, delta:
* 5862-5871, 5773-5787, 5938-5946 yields 269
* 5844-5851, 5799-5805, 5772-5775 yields 270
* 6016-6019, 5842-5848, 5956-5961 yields 269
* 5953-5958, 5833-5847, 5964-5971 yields 280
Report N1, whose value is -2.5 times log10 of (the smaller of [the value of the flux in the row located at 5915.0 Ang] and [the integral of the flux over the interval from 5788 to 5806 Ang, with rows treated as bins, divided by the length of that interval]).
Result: -2.69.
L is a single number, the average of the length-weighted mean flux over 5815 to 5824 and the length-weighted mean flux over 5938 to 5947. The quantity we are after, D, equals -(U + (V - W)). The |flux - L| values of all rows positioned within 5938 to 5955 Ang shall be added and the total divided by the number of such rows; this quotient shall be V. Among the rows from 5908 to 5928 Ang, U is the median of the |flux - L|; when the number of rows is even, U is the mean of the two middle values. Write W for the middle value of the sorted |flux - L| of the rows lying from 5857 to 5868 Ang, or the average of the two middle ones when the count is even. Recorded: -0.92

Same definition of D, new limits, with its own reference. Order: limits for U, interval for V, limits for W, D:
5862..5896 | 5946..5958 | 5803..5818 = -0.86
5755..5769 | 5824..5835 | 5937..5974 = -1.02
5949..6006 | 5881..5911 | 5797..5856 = -1.26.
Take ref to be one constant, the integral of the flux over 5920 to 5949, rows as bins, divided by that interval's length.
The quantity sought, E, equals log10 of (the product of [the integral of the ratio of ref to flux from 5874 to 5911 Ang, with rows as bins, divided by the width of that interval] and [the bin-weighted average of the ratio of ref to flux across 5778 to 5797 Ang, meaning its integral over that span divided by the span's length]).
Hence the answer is 0.037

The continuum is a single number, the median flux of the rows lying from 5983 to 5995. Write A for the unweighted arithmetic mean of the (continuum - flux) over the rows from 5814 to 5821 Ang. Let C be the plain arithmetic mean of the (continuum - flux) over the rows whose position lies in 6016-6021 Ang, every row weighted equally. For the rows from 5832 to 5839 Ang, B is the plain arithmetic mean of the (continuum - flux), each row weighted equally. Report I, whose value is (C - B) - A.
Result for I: 0.2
